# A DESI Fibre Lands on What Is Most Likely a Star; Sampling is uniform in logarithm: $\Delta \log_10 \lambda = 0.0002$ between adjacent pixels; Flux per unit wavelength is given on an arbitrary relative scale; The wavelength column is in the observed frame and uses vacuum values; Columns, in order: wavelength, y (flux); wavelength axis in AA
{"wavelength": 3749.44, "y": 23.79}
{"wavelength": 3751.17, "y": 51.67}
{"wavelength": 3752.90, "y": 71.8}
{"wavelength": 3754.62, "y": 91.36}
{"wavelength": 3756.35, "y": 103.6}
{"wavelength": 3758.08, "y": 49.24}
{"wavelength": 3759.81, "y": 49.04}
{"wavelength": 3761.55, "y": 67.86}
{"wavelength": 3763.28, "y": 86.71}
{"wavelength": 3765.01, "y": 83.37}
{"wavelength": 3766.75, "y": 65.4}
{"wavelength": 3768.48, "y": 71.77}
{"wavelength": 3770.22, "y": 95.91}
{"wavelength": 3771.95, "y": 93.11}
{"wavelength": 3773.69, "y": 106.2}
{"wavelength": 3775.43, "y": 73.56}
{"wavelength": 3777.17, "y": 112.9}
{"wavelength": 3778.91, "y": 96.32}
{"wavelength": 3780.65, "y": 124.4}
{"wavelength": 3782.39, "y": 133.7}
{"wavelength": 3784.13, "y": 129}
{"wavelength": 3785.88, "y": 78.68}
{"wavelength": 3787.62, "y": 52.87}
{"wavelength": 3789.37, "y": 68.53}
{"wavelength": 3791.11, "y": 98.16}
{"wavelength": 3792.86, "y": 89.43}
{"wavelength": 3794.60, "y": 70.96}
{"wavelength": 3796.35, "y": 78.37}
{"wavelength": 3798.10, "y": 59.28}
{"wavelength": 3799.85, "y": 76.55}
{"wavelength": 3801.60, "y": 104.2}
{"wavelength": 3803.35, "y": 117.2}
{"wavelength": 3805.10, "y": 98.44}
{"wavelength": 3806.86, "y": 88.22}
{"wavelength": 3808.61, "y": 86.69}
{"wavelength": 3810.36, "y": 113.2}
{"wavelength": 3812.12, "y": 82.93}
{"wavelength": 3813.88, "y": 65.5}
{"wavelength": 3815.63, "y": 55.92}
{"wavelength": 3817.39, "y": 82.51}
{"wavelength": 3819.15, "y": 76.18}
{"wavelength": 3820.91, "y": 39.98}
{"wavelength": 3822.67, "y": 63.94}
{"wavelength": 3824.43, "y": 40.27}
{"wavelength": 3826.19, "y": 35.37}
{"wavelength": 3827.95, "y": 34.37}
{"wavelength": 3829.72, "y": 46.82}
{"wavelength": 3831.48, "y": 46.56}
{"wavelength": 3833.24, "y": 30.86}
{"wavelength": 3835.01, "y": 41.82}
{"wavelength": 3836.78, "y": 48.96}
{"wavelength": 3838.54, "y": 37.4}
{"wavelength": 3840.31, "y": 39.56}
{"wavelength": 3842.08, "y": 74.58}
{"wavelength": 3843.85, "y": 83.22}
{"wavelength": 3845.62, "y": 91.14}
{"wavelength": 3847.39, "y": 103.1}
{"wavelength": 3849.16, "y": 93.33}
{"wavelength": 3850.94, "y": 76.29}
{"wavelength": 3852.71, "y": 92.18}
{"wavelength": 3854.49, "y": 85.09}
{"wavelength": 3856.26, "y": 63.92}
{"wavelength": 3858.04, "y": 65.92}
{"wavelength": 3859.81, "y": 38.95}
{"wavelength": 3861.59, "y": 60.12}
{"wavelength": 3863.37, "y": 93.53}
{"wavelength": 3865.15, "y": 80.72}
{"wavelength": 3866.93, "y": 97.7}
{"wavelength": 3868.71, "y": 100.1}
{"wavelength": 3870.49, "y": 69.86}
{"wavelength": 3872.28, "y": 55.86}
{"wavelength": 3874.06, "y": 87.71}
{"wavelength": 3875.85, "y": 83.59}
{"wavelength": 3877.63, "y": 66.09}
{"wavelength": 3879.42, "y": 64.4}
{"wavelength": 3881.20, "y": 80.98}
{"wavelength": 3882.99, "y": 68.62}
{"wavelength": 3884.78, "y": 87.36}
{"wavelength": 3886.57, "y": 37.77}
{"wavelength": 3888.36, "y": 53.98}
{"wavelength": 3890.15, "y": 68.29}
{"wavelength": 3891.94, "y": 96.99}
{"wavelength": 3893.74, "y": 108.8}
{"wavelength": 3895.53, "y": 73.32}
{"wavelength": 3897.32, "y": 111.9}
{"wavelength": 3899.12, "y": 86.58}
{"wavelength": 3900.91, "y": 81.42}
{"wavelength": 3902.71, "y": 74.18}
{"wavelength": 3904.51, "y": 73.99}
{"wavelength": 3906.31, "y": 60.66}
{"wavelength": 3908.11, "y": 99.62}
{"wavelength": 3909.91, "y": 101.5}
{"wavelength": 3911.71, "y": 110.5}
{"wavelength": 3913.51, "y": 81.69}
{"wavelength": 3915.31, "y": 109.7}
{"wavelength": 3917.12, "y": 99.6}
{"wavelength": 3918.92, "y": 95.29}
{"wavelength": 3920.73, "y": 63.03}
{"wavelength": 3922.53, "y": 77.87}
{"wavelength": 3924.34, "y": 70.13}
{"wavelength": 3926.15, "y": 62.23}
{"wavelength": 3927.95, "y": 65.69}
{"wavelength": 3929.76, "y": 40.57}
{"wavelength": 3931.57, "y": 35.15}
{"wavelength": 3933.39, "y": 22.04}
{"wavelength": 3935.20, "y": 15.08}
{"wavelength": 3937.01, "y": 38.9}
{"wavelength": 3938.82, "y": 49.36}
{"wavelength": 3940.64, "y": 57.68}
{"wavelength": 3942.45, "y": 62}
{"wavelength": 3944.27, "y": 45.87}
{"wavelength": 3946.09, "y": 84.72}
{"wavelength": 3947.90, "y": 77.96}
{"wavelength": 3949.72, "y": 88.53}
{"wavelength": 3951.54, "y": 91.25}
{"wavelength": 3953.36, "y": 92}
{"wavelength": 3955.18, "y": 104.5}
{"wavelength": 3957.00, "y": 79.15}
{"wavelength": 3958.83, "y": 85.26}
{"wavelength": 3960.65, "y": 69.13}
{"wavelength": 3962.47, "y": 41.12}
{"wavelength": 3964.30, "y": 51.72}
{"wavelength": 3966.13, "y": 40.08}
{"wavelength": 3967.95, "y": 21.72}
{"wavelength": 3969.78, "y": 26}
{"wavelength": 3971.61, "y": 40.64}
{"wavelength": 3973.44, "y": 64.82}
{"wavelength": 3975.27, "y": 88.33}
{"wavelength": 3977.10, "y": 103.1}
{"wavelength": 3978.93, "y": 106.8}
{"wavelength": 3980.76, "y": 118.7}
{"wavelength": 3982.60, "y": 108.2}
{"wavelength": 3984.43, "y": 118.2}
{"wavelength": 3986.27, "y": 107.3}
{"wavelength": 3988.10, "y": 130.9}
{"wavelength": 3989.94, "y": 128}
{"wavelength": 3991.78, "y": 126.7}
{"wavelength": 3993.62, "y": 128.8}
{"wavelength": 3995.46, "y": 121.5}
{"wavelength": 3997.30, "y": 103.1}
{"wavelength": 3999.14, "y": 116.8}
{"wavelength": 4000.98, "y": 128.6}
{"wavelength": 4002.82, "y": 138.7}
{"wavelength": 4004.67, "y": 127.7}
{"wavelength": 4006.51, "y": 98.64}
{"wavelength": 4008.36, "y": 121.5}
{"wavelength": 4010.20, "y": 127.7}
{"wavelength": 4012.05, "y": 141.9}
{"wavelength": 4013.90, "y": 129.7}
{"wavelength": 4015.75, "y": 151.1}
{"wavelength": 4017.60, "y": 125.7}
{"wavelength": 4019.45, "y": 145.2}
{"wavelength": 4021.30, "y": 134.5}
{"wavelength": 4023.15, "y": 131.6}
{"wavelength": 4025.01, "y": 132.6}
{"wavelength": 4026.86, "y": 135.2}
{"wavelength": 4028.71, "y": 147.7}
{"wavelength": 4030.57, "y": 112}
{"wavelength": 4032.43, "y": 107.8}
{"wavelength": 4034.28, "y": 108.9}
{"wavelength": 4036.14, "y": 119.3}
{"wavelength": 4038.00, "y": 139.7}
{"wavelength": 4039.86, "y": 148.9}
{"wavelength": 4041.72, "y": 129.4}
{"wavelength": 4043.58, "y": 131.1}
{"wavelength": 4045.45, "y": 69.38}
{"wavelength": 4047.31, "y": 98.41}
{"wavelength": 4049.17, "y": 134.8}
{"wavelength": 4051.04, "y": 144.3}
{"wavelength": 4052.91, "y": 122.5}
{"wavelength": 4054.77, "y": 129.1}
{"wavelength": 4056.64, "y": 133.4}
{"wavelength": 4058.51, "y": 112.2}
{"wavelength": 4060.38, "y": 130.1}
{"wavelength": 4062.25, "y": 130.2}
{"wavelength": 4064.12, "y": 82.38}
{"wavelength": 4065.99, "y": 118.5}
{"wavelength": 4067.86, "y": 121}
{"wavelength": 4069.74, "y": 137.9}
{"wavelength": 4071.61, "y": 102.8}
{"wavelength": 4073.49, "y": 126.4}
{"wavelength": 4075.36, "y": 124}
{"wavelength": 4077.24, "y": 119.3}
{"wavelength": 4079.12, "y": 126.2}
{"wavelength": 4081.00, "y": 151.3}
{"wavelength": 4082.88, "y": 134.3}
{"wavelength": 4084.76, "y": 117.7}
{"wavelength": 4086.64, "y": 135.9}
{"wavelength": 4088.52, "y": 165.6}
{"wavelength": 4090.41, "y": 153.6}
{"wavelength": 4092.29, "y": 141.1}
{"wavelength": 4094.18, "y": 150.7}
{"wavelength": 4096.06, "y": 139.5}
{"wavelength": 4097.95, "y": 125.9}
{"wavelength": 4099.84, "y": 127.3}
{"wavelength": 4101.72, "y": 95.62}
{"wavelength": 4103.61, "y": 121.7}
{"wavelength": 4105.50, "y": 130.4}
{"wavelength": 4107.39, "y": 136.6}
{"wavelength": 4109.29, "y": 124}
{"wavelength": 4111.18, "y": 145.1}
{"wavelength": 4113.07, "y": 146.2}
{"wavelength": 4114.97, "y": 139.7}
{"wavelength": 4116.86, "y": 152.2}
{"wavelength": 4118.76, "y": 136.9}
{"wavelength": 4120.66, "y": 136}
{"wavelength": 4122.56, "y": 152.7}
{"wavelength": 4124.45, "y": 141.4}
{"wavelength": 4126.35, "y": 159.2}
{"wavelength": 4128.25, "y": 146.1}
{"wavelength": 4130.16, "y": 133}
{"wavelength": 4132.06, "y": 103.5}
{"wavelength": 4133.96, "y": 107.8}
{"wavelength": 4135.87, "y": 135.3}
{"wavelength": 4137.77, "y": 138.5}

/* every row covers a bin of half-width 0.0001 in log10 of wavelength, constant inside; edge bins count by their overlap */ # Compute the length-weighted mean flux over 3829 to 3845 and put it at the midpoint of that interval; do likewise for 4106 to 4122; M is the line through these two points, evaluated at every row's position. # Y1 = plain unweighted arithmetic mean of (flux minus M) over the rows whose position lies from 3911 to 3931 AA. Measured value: 2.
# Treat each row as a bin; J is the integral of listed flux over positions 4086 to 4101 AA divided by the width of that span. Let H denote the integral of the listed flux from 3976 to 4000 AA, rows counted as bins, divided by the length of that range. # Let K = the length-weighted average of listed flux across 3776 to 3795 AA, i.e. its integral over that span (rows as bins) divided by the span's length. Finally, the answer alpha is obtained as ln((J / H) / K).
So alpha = -4.4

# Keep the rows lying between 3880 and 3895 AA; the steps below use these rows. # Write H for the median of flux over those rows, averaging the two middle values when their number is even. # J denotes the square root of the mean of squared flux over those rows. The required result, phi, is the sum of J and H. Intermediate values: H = 75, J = 78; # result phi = 153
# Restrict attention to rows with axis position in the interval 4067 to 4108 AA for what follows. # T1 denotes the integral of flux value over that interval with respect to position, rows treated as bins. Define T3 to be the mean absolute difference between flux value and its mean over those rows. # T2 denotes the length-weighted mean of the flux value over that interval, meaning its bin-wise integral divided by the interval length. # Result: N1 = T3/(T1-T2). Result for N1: 0.0023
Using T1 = 5375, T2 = 131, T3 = 12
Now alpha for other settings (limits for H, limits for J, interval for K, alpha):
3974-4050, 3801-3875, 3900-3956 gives -4.8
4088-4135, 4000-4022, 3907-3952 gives -4.3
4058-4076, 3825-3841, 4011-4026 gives -6.0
